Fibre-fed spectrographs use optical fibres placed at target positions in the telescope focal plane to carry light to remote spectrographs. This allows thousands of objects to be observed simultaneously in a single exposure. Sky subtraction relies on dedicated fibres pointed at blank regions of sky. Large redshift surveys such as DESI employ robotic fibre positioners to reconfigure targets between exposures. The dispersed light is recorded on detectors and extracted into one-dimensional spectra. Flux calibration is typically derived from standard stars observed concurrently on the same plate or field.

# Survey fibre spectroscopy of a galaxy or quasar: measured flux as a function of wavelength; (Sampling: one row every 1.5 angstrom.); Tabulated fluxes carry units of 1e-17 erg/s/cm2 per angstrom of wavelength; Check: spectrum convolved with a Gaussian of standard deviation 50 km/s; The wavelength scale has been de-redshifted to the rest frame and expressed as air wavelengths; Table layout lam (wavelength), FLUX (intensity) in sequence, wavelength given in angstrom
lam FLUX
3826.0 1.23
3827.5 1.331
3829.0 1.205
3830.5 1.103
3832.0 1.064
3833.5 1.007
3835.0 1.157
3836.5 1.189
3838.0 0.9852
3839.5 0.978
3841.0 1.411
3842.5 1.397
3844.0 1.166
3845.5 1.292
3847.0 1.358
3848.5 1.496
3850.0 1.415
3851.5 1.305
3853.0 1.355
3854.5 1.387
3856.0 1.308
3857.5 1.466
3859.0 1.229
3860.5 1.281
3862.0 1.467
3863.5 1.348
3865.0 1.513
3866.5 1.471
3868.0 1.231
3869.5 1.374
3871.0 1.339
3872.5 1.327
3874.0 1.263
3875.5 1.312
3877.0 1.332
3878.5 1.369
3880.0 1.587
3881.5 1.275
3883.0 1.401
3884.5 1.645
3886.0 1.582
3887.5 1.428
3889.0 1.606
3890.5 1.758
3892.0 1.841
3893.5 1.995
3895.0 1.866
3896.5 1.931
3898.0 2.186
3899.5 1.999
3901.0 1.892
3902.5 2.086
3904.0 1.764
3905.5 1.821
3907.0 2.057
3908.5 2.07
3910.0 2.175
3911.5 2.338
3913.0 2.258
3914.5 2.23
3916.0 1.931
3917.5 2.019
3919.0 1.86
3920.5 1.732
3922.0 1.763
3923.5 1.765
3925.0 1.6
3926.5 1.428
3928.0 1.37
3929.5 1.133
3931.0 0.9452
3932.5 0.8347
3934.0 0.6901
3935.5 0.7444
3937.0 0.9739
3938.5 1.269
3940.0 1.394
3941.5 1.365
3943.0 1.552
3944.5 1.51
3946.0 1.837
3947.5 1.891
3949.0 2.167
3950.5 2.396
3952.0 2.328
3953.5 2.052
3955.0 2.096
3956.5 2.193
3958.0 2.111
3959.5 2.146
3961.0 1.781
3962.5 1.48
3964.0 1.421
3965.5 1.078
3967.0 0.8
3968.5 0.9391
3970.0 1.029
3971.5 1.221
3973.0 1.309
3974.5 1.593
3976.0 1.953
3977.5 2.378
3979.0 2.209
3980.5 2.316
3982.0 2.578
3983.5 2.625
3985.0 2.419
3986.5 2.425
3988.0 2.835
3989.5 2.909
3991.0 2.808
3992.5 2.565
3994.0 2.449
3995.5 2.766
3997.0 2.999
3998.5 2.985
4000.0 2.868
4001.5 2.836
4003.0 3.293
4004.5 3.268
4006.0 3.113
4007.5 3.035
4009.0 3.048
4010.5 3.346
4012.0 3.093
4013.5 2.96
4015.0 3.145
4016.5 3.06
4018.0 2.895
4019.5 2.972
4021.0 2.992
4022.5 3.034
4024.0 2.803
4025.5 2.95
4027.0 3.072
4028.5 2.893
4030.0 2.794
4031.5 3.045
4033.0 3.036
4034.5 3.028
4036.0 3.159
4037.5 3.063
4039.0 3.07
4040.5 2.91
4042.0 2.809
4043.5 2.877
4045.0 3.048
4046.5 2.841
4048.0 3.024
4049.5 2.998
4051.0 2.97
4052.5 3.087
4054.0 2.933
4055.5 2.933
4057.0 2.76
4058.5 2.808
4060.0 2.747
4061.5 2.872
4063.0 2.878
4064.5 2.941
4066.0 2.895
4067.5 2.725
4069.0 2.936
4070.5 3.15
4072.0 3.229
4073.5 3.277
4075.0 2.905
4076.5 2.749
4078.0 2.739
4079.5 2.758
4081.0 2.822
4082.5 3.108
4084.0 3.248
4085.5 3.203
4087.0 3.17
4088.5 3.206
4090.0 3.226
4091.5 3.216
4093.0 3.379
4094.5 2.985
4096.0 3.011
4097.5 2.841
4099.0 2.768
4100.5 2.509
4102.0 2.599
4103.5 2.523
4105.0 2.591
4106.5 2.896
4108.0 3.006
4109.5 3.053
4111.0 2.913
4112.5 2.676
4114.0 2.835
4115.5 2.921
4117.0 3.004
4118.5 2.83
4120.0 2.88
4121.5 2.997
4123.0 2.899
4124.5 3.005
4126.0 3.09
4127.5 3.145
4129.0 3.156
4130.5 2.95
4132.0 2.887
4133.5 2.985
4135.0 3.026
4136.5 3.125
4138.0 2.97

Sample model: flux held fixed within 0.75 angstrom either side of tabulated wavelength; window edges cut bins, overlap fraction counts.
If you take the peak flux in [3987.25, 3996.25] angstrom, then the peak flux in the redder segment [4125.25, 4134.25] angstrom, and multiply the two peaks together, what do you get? 9.2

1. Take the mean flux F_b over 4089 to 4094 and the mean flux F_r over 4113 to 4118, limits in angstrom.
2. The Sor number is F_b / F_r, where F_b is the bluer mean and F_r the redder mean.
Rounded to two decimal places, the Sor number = 1.12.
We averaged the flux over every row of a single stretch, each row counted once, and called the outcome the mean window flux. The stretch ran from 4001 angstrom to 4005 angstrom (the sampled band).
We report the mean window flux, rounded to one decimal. 3.1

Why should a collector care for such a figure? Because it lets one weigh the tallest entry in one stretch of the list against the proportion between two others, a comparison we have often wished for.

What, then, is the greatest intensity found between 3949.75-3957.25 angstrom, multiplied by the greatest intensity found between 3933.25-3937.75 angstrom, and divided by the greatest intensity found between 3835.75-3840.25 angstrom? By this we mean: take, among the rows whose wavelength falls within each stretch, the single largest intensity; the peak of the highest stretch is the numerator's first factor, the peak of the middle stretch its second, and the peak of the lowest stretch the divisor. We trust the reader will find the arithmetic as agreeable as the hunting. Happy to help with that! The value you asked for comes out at 2.0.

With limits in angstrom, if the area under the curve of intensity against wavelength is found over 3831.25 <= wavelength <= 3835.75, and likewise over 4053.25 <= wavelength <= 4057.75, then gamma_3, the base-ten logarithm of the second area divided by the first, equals 0.43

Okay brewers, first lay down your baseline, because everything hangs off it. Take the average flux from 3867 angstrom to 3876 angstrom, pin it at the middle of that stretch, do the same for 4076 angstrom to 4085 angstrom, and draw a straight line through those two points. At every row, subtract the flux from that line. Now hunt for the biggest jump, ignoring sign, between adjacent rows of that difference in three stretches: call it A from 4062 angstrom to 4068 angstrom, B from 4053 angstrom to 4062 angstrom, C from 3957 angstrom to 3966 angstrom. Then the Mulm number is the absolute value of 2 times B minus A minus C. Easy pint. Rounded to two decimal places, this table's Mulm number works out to 0.19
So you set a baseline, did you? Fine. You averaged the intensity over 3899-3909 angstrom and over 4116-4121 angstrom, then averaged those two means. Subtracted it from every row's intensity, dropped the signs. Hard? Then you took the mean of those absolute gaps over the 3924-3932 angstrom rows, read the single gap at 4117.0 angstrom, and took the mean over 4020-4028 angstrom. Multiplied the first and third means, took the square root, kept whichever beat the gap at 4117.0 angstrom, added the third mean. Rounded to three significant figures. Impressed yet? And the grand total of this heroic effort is 1.32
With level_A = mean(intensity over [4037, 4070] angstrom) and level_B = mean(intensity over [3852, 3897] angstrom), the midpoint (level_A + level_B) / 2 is 2.2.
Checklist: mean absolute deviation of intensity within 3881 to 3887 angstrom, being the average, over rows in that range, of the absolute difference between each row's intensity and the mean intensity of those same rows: 0.14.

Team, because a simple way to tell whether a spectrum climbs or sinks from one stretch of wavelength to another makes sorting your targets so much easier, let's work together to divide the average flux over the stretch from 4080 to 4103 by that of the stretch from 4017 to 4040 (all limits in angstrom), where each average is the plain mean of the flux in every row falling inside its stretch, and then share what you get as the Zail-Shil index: 1.01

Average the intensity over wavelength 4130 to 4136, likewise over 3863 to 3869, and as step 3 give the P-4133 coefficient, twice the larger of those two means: 5.9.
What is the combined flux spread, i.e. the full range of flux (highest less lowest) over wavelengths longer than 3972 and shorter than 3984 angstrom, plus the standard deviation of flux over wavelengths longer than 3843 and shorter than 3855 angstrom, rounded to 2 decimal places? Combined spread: 1.41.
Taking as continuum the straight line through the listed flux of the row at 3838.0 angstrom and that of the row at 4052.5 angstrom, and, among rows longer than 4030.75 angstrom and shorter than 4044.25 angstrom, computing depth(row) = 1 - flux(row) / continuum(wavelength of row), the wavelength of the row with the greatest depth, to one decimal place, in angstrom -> 4042.0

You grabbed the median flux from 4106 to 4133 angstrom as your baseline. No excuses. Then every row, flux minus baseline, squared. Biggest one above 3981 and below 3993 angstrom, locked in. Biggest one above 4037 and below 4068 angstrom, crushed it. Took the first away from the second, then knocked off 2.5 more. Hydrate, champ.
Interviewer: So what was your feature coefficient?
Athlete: -3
